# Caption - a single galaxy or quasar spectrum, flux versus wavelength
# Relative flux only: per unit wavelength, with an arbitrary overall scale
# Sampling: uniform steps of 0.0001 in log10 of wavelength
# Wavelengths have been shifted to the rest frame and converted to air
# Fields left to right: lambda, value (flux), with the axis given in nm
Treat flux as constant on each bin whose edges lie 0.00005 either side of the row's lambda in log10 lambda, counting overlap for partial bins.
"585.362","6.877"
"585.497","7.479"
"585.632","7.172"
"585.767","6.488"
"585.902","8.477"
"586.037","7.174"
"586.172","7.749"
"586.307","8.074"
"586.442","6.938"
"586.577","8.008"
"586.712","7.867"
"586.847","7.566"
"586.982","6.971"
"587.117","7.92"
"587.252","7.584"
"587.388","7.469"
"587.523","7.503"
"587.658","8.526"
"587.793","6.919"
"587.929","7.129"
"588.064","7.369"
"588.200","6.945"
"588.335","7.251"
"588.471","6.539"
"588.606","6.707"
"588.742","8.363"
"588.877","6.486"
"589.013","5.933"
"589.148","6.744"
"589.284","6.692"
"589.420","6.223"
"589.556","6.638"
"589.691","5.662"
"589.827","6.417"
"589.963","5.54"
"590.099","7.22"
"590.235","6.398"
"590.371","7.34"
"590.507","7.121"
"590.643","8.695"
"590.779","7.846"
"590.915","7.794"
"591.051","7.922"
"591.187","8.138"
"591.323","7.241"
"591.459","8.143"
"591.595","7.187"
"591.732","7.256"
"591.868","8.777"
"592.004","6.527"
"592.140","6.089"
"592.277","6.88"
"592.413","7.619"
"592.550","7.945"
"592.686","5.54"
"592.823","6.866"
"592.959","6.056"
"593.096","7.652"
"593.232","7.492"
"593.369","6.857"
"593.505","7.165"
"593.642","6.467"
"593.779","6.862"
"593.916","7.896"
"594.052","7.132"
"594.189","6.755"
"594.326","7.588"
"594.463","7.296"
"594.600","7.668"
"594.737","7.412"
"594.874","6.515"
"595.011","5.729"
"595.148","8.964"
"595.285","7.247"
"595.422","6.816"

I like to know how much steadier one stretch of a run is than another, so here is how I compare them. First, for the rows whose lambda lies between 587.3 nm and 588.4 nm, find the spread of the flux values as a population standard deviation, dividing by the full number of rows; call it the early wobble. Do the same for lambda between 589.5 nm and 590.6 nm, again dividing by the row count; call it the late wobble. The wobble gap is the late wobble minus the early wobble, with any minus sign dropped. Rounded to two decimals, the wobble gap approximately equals 0.16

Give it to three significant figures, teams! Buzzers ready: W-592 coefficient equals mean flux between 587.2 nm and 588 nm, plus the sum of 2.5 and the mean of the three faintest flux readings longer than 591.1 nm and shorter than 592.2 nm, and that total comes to 16.6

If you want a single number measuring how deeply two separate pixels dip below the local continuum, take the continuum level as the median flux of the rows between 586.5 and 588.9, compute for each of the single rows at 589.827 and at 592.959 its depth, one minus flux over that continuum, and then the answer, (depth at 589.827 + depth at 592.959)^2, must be 0.102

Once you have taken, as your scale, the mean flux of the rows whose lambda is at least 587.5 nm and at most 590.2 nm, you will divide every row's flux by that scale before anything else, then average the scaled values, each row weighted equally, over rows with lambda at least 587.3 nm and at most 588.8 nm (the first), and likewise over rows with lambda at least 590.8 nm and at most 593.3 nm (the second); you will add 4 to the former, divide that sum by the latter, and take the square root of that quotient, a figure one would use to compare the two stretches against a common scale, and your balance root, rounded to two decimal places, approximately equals 2.18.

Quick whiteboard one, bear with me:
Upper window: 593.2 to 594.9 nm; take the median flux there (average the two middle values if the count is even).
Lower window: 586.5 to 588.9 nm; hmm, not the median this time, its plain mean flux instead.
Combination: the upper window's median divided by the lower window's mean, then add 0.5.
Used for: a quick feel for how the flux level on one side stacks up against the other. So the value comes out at 1.47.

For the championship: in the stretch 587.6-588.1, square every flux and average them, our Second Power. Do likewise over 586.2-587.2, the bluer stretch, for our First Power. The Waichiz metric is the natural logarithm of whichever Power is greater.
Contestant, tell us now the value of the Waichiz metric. 4.07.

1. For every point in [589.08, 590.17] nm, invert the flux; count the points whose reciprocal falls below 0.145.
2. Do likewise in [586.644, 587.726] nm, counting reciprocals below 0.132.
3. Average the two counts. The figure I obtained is 2.5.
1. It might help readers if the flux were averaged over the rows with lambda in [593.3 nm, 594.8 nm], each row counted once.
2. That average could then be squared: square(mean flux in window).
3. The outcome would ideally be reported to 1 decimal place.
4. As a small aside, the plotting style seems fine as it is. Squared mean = 51.7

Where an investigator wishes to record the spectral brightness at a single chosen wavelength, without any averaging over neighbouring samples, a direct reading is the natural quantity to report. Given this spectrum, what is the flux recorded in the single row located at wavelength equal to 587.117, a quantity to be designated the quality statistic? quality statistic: 7.92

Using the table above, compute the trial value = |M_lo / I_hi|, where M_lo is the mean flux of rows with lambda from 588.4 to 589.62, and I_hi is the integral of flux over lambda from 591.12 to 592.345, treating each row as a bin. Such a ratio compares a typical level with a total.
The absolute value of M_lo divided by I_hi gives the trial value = 0.743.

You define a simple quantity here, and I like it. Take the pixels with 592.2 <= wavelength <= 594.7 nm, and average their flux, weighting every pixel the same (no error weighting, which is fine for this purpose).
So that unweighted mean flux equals 7.10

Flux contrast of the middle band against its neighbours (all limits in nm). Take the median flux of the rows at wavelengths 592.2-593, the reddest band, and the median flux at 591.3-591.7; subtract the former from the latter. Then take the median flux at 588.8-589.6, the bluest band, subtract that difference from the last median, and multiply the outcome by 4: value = 24.8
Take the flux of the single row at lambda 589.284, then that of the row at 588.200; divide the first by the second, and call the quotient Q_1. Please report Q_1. 0.96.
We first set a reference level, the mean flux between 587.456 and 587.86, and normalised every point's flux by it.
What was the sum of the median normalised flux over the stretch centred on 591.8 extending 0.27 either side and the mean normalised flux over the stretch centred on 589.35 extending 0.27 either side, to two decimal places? 1.80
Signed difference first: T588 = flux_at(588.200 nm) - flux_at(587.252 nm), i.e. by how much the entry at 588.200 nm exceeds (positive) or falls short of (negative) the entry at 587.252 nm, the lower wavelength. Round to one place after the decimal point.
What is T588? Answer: -0.6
